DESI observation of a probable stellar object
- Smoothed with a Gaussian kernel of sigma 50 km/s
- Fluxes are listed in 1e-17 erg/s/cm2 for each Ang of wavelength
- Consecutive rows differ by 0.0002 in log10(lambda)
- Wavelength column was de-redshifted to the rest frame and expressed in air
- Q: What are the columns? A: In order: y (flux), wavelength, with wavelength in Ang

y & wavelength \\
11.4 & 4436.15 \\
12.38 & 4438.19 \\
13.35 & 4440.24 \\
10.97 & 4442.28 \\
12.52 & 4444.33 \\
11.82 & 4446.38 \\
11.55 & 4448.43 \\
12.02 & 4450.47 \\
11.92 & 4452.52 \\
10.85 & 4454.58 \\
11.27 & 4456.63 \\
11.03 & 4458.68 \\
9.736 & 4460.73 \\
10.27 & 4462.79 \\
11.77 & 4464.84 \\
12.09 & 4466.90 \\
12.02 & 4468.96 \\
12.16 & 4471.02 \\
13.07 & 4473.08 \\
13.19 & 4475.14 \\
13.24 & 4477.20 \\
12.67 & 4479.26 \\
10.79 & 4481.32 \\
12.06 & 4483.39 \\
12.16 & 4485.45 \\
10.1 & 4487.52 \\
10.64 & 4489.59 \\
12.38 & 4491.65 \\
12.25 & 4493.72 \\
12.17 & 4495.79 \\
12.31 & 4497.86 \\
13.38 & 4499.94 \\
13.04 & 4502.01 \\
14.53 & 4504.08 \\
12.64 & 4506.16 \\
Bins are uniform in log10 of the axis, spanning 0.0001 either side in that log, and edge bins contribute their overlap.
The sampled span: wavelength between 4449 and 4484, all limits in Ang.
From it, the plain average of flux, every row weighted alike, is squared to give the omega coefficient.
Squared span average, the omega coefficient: 139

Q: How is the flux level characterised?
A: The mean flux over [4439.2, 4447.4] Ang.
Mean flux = 12.2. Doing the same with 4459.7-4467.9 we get 11.0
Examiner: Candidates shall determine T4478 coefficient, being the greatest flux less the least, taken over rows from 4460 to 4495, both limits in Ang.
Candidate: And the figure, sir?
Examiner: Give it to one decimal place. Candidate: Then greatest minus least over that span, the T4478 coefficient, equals 3.5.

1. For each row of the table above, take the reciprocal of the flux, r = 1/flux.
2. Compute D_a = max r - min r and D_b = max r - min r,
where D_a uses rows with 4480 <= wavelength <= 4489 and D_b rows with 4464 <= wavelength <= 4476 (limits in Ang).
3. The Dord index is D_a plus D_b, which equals 0.026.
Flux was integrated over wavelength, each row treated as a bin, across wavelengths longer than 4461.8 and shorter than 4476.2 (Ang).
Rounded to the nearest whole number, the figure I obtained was 174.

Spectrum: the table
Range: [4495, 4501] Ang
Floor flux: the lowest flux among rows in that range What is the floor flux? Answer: 12.17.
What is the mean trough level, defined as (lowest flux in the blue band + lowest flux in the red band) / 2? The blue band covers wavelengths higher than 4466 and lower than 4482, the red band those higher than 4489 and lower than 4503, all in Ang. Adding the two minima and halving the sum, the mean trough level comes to 10.7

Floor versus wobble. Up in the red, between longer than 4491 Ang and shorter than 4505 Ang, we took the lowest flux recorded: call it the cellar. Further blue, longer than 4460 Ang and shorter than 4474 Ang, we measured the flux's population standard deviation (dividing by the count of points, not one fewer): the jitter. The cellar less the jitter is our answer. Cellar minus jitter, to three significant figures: 11.1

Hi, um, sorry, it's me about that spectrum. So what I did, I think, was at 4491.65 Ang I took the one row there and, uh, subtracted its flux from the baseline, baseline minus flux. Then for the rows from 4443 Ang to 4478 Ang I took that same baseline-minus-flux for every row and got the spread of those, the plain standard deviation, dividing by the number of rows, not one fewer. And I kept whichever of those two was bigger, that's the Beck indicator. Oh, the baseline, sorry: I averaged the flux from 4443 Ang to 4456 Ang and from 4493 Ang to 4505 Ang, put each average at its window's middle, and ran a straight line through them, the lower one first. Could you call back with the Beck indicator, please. 0.87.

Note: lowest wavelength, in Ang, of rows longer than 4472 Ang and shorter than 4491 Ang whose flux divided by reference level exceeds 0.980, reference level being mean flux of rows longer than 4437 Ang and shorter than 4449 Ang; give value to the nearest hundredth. 4473.08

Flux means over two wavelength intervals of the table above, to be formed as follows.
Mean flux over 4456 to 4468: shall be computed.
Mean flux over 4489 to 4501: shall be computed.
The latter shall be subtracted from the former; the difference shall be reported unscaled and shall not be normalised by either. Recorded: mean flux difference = -1.2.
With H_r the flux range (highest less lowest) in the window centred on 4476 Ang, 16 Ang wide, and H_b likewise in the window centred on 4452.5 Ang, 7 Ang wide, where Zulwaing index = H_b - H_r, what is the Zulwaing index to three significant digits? -1.28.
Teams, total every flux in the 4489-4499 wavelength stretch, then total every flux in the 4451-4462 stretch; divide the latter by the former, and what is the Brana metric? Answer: 0.92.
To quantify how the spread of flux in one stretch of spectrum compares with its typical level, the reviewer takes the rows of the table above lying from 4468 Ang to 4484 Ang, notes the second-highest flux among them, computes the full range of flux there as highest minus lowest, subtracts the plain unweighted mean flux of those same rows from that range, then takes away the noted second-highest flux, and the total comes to -23.1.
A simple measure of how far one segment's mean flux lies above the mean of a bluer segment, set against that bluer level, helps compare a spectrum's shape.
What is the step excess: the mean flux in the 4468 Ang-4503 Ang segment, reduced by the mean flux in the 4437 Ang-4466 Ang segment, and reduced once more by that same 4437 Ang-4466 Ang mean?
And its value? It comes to -10.9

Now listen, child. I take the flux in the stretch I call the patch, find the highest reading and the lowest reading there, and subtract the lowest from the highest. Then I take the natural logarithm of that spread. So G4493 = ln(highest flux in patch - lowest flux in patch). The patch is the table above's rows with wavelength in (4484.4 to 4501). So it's 1.2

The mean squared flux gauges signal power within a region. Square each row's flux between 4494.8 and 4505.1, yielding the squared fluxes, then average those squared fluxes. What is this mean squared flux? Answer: 172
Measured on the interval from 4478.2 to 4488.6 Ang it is 134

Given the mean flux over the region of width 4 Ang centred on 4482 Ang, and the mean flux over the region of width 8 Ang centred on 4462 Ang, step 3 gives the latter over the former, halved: 0.468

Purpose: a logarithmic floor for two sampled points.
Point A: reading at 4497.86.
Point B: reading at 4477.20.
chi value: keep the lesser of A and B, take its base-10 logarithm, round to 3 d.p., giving 1.090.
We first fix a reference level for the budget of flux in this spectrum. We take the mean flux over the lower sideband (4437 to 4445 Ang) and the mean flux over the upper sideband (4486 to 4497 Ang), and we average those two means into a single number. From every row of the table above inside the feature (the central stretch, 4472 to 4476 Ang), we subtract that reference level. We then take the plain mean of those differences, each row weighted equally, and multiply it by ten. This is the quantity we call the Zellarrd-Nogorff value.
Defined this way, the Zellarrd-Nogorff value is 12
